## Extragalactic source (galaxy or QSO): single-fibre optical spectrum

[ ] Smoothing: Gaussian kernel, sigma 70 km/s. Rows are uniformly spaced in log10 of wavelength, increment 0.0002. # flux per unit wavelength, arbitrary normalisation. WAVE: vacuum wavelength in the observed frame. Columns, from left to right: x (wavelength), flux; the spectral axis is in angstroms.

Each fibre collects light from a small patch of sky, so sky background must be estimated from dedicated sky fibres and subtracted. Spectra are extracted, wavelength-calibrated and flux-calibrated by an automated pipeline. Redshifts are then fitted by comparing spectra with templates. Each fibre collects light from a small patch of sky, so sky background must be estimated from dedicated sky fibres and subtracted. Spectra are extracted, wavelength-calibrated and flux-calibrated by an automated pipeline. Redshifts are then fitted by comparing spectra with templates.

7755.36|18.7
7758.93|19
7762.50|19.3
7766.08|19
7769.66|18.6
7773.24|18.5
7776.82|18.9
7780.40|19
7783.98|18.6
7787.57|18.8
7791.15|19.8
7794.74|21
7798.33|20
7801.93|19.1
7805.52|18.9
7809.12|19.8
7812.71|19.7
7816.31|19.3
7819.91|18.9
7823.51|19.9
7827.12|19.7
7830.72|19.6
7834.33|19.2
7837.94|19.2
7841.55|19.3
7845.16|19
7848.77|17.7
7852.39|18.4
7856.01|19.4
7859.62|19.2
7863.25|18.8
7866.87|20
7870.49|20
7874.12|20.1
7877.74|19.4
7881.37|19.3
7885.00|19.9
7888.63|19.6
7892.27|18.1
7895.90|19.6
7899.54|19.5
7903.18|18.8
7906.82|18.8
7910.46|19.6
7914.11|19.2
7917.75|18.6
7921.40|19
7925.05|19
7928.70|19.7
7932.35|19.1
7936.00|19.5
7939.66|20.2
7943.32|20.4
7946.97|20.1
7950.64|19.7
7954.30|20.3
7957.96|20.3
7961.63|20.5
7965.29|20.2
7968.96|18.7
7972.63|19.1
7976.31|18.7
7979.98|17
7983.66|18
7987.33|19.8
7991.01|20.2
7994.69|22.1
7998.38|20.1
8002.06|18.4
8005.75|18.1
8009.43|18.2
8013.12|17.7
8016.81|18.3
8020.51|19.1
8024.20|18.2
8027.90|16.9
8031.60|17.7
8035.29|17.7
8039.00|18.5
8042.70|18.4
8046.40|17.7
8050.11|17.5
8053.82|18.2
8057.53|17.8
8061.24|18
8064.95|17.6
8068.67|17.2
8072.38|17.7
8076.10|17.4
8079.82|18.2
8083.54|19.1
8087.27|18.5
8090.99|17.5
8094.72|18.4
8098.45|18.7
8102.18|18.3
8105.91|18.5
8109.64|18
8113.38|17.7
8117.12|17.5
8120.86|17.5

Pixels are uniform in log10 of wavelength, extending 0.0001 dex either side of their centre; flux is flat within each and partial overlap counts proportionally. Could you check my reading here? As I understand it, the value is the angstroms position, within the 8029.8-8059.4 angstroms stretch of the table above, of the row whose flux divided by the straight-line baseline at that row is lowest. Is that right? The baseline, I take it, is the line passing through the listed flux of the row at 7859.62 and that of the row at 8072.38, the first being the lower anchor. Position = 8050.11 angstroms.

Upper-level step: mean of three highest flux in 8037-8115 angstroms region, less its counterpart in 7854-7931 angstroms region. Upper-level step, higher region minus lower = -1.3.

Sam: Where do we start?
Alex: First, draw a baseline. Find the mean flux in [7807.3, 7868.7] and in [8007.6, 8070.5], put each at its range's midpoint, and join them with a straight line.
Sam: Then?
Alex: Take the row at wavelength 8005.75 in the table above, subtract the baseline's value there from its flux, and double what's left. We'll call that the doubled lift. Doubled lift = -0.1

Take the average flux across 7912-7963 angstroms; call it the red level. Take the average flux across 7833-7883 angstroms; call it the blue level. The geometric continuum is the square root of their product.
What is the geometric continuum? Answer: 19.4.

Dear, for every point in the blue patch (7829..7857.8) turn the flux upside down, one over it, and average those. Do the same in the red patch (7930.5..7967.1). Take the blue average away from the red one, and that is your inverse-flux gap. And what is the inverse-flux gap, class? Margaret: -0.0028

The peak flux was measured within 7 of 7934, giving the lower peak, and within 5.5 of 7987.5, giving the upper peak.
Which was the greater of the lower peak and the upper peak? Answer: 20.2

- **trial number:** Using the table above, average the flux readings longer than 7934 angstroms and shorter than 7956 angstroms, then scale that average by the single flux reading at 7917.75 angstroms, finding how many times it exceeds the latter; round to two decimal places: 1.08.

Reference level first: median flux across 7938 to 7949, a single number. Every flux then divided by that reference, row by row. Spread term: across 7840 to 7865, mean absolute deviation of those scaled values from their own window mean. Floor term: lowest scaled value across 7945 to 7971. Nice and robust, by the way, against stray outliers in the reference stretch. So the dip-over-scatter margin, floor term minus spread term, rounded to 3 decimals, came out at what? 0.903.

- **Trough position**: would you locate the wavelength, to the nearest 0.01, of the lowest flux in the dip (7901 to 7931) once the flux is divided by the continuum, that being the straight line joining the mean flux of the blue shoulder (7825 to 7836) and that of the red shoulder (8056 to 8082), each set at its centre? 7917.75 angstroms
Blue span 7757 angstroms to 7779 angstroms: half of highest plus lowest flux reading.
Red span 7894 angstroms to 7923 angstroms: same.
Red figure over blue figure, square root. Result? 1.01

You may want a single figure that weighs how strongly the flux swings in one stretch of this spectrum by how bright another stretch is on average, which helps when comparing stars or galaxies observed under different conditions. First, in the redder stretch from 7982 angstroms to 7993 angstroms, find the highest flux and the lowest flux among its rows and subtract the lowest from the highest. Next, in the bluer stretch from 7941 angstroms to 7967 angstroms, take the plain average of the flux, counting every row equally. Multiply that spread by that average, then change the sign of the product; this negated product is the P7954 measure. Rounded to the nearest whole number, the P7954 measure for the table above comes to -44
